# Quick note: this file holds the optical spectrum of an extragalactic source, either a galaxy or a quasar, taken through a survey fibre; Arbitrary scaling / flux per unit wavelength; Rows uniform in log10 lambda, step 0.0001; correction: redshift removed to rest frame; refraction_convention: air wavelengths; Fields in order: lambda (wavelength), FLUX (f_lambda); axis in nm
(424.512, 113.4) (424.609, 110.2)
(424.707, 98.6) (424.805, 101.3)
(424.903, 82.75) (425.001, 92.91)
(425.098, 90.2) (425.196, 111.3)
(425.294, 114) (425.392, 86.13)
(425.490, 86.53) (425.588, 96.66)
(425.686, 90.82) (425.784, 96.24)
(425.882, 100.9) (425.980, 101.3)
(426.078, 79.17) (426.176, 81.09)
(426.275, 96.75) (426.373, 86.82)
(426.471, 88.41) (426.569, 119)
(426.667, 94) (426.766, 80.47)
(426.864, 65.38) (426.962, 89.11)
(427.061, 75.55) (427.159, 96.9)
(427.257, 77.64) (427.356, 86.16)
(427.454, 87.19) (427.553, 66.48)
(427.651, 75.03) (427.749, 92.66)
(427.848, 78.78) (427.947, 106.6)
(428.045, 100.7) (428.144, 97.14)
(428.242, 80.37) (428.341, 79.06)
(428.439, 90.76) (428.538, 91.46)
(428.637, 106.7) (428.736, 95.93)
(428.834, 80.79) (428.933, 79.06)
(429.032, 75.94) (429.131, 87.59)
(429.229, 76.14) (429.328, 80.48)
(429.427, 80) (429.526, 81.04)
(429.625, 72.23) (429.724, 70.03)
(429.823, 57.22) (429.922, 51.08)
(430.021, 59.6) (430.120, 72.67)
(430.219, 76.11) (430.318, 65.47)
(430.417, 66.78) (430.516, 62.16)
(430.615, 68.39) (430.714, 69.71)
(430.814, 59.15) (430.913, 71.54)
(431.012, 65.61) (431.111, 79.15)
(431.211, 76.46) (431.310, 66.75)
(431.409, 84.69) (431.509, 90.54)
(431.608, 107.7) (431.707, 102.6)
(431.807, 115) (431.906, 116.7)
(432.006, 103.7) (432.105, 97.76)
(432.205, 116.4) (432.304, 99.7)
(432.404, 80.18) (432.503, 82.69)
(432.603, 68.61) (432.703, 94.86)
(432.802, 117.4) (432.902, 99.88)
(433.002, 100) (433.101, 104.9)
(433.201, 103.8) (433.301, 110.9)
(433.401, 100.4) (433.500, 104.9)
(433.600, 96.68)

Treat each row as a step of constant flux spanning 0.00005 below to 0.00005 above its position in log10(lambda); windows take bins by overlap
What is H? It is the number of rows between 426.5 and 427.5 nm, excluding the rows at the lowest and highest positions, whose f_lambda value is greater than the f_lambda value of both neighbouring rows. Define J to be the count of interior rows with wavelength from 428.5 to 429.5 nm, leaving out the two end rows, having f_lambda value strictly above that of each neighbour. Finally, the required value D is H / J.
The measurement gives 0.7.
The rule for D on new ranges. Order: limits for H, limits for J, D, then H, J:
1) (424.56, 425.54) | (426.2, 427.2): 1.5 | 3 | 2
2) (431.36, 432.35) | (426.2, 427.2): 1.5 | 3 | 2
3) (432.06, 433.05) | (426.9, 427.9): 1.0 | 3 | 3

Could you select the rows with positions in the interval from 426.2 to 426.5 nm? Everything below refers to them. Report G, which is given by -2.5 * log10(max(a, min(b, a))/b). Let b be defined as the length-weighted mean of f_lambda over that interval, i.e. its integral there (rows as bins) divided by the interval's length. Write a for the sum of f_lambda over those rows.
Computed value -1.202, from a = 272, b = 90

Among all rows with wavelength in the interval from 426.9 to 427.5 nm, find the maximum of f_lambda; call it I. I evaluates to 96.9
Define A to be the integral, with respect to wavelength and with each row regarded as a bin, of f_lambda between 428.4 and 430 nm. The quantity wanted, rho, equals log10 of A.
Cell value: 2.10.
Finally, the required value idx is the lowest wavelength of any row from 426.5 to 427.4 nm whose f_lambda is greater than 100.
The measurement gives 426.569 nm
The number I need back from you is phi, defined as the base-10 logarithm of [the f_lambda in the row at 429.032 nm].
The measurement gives 1.88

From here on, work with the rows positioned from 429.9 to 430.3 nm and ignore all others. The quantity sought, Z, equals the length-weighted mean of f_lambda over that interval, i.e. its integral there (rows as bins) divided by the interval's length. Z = 66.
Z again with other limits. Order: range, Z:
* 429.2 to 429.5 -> 79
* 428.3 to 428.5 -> 86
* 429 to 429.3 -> 80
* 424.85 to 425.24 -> 94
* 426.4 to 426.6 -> 101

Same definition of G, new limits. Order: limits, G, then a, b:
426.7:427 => -1.187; 235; 79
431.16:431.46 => -1.195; 228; 76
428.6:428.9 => -1.208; 283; 93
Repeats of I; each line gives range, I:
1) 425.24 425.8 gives 114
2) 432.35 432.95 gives 117.4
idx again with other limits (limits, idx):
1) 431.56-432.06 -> 431.608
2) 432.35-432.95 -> 432.802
